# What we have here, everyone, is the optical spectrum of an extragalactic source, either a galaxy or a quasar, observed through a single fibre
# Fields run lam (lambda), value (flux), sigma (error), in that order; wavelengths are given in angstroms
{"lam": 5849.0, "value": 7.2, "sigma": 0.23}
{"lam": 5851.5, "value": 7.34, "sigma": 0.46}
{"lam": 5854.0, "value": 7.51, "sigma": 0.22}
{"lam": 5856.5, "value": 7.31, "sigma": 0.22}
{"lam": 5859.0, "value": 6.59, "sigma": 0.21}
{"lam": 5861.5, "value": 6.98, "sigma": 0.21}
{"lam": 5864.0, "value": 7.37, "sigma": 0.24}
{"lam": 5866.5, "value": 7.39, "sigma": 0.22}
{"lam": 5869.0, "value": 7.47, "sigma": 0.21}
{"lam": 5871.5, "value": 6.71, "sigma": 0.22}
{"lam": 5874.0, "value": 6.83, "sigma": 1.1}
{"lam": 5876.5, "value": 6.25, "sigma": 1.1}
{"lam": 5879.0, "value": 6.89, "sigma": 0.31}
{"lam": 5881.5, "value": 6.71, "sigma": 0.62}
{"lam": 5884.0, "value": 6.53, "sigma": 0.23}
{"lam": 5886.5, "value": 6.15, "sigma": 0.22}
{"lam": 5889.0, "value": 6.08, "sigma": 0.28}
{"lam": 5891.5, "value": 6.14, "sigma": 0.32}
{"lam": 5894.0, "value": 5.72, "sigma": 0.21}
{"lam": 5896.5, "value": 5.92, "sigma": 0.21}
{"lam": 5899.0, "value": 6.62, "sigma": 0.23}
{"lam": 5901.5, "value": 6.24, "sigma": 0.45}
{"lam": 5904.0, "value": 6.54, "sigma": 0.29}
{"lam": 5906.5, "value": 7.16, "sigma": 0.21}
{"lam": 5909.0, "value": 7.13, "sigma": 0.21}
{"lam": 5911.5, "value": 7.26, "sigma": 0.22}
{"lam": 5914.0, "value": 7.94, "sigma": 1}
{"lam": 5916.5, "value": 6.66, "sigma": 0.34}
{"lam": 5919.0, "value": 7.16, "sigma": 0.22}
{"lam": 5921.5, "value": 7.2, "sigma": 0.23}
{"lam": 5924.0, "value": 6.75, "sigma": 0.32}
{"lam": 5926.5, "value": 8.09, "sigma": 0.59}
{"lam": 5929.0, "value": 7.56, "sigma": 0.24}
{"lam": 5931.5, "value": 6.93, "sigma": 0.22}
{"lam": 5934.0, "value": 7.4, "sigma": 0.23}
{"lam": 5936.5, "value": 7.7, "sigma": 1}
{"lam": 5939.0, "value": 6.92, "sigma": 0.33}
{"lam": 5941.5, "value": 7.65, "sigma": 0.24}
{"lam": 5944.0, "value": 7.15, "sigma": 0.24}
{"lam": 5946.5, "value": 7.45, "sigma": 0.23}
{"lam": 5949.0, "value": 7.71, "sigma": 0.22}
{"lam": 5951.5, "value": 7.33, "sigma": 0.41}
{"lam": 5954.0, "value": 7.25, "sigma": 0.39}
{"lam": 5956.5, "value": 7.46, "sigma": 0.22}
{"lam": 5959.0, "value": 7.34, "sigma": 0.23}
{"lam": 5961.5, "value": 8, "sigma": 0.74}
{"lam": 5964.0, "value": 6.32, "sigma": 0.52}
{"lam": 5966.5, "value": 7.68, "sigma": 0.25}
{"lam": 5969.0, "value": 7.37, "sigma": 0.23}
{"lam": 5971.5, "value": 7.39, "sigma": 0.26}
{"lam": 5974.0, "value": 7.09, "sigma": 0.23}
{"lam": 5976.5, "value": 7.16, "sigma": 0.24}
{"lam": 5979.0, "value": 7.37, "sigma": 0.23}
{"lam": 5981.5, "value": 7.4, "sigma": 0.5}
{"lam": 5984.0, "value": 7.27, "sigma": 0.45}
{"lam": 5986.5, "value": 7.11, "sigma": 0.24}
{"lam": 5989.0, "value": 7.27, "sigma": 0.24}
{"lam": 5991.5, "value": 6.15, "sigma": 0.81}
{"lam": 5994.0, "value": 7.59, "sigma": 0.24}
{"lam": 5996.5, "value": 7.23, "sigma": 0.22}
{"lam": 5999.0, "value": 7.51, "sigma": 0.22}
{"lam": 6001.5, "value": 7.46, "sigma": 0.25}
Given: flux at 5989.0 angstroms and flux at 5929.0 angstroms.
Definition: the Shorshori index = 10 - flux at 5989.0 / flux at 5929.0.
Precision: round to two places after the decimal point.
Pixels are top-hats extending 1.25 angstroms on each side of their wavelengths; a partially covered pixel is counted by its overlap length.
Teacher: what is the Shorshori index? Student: 9.04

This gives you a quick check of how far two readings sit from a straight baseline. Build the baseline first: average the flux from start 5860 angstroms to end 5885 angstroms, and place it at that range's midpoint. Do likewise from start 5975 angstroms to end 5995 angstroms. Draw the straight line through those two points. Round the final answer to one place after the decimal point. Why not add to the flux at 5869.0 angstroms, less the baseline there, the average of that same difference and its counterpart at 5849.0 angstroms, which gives 1.0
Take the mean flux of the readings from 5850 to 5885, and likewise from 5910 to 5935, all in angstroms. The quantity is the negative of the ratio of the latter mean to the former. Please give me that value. -1.04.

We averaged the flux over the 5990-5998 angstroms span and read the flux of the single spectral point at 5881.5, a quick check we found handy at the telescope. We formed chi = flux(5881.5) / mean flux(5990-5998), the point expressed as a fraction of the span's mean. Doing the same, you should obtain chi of 0.96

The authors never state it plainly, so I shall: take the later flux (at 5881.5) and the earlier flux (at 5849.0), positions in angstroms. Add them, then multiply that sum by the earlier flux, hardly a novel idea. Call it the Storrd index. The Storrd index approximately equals 100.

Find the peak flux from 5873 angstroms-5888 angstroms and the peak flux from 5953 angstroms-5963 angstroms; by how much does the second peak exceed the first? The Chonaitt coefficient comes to 1.1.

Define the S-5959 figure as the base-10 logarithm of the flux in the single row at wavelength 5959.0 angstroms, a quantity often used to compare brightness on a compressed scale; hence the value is 0.866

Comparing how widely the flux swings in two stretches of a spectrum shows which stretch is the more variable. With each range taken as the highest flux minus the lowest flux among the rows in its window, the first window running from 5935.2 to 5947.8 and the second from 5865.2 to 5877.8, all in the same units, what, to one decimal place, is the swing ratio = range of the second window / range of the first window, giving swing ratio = 1.6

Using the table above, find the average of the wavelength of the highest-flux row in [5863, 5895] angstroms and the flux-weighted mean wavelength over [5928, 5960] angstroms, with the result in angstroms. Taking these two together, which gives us 5906.5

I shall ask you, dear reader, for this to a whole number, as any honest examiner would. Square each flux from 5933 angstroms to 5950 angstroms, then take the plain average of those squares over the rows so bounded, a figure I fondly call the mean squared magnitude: 55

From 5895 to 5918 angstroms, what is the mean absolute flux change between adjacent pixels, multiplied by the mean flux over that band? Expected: 3.5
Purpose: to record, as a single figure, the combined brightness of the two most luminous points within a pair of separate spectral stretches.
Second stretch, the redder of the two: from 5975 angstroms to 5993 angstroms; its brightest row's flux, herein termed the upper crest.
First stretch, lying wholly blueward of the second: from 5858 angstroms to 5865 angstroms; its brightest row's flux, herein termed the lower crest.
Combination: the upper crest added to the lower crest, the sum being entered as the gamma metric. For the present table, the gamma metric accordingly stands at 14.8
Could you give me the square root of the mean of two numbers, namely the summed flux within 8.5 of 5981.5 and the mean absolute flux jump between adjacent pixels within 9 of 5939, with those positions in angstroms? 5.06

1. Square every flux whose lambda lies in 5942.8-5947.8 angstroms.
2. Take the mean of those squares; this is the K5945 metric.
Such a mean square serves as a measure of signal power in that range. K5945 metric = 53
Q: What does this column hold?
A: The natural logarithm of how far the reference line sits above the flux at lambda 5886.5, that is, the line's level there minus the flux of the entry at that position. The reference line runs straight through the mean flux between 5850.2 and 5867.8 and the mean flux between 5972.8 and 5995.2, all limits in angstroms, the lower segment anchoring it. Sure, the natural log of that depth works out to 0.0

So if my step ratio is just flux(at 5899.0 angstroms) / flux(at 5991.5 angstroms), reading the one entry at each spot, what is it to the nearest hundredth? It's 1.08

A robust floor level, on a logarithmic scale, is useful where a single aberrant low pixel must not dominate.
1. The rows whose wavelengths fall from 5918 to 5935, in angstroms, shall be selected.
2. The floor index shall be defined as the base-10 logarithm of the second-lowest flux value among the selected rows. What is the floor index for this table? 0.84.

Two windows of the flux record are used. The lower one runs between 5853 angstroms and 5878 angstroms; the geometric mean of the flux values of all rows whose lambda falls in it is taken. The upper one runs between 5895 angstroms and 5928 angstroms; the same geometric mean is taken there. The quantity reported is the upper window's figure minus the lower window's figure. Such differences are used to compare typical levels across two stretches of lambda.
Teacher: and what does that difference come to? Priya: -0.1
